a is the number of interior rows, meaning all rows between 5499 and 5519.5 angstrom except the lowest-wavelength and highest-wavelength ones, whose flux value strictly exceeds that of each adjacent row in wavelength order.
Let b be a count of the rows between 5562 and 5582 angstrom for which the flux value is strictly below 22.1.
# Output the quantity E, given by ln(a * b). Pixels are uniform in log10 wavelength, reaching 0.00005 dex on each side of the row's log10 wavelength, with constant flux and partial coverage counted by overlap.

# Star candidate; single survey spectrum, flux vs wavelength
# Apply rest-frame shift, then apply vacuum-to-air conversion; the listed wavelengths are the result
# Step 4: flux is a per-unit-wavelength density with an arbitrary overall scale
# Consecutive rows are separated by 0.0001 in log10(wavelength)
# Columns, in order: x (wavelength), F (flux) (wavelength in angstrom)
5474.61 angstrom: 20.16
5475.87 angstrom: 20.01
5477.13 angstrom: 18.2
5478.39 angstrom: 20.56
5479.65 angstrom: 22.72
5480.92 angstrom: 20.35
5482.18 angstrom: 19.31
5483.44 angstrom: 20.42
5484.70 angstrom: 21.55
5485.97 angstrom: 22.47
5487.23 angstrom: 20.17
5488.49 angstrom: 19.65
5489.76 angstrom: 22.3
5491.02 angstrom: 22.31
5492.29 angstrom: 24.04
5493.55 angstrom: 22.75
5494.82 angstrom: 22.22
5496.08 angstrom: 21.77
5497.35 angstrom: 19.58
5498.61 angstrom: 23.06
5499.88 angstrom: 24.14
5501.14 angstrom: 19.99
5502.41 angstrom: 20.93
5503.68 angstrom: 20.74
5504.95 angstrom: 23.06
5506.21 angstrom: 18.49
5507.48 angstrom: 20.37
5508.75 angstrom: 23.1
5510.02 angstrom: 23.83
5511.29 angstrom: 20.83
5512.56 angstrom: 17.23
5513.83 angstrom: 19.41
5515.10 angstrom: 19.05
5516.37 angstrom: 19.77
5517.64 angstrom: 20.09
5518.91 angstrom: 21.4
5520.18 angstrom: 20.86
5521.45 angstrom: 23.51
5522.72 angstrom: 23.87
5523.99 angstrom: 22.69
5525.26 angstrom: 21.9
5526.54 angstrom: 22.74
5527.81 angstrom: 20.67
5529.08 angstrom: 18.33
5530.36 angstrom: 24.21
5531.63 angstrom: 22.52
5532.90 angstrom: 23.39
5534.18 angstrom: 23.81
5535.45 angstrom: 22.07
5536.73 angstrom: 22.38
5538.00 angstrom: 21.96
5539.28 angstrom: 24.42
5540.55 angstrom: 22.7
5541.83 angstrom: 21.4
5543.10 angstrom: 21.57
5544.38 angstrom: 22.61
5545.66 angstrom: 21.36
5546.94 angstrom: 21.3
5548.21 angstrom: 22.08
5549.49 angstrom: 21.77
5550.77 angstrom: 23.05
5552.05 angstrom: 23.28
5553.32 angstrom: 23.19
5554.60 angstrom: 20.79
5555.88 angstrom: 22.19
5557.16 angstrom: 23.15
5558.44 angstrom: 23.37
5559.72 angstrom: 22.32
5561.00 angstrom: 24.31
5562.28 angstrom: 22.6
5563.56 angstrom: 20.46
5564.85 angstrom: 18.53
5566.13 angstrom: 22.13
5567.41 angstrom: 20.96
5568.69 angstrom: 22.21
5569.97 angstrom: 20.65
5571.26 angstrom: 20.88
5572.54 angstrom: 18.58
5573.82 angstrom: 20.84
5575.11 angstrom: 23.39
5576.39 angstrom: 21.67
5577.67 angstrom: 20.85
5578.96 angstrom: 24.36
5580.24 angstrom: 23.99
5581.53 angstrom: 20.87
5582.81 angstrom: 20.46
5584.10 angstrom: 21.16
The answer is 3.7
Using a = 4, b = 10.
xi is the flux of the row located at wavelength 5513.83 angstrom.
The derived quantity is 19.41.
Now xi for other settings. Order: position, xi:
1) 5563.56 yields 20.46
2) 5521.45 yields 23.51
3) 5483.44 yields 20.42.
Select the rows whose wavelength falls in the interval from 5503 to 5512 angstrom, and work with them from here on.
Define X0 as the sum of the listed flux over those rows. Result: 150.4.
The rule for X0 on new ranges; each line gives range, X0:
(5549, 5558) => 157.4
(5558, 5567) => 153.7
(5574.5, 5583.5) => 155.6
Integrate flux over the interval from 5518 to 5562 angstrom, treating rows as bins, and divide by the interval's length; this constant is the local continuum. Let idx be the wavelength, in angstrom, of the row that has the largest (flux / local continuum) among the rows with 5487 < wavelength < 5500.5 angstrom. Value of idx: 5499.88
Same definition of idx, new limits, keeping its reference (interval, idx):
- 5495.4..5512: 5499.88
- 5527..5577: 5539.28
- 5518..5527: 5522.72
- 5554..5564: 5561.00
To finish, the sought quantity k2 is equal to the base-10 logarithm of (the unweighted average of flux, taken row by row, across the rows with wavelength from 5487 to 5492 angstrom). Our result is 1.32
